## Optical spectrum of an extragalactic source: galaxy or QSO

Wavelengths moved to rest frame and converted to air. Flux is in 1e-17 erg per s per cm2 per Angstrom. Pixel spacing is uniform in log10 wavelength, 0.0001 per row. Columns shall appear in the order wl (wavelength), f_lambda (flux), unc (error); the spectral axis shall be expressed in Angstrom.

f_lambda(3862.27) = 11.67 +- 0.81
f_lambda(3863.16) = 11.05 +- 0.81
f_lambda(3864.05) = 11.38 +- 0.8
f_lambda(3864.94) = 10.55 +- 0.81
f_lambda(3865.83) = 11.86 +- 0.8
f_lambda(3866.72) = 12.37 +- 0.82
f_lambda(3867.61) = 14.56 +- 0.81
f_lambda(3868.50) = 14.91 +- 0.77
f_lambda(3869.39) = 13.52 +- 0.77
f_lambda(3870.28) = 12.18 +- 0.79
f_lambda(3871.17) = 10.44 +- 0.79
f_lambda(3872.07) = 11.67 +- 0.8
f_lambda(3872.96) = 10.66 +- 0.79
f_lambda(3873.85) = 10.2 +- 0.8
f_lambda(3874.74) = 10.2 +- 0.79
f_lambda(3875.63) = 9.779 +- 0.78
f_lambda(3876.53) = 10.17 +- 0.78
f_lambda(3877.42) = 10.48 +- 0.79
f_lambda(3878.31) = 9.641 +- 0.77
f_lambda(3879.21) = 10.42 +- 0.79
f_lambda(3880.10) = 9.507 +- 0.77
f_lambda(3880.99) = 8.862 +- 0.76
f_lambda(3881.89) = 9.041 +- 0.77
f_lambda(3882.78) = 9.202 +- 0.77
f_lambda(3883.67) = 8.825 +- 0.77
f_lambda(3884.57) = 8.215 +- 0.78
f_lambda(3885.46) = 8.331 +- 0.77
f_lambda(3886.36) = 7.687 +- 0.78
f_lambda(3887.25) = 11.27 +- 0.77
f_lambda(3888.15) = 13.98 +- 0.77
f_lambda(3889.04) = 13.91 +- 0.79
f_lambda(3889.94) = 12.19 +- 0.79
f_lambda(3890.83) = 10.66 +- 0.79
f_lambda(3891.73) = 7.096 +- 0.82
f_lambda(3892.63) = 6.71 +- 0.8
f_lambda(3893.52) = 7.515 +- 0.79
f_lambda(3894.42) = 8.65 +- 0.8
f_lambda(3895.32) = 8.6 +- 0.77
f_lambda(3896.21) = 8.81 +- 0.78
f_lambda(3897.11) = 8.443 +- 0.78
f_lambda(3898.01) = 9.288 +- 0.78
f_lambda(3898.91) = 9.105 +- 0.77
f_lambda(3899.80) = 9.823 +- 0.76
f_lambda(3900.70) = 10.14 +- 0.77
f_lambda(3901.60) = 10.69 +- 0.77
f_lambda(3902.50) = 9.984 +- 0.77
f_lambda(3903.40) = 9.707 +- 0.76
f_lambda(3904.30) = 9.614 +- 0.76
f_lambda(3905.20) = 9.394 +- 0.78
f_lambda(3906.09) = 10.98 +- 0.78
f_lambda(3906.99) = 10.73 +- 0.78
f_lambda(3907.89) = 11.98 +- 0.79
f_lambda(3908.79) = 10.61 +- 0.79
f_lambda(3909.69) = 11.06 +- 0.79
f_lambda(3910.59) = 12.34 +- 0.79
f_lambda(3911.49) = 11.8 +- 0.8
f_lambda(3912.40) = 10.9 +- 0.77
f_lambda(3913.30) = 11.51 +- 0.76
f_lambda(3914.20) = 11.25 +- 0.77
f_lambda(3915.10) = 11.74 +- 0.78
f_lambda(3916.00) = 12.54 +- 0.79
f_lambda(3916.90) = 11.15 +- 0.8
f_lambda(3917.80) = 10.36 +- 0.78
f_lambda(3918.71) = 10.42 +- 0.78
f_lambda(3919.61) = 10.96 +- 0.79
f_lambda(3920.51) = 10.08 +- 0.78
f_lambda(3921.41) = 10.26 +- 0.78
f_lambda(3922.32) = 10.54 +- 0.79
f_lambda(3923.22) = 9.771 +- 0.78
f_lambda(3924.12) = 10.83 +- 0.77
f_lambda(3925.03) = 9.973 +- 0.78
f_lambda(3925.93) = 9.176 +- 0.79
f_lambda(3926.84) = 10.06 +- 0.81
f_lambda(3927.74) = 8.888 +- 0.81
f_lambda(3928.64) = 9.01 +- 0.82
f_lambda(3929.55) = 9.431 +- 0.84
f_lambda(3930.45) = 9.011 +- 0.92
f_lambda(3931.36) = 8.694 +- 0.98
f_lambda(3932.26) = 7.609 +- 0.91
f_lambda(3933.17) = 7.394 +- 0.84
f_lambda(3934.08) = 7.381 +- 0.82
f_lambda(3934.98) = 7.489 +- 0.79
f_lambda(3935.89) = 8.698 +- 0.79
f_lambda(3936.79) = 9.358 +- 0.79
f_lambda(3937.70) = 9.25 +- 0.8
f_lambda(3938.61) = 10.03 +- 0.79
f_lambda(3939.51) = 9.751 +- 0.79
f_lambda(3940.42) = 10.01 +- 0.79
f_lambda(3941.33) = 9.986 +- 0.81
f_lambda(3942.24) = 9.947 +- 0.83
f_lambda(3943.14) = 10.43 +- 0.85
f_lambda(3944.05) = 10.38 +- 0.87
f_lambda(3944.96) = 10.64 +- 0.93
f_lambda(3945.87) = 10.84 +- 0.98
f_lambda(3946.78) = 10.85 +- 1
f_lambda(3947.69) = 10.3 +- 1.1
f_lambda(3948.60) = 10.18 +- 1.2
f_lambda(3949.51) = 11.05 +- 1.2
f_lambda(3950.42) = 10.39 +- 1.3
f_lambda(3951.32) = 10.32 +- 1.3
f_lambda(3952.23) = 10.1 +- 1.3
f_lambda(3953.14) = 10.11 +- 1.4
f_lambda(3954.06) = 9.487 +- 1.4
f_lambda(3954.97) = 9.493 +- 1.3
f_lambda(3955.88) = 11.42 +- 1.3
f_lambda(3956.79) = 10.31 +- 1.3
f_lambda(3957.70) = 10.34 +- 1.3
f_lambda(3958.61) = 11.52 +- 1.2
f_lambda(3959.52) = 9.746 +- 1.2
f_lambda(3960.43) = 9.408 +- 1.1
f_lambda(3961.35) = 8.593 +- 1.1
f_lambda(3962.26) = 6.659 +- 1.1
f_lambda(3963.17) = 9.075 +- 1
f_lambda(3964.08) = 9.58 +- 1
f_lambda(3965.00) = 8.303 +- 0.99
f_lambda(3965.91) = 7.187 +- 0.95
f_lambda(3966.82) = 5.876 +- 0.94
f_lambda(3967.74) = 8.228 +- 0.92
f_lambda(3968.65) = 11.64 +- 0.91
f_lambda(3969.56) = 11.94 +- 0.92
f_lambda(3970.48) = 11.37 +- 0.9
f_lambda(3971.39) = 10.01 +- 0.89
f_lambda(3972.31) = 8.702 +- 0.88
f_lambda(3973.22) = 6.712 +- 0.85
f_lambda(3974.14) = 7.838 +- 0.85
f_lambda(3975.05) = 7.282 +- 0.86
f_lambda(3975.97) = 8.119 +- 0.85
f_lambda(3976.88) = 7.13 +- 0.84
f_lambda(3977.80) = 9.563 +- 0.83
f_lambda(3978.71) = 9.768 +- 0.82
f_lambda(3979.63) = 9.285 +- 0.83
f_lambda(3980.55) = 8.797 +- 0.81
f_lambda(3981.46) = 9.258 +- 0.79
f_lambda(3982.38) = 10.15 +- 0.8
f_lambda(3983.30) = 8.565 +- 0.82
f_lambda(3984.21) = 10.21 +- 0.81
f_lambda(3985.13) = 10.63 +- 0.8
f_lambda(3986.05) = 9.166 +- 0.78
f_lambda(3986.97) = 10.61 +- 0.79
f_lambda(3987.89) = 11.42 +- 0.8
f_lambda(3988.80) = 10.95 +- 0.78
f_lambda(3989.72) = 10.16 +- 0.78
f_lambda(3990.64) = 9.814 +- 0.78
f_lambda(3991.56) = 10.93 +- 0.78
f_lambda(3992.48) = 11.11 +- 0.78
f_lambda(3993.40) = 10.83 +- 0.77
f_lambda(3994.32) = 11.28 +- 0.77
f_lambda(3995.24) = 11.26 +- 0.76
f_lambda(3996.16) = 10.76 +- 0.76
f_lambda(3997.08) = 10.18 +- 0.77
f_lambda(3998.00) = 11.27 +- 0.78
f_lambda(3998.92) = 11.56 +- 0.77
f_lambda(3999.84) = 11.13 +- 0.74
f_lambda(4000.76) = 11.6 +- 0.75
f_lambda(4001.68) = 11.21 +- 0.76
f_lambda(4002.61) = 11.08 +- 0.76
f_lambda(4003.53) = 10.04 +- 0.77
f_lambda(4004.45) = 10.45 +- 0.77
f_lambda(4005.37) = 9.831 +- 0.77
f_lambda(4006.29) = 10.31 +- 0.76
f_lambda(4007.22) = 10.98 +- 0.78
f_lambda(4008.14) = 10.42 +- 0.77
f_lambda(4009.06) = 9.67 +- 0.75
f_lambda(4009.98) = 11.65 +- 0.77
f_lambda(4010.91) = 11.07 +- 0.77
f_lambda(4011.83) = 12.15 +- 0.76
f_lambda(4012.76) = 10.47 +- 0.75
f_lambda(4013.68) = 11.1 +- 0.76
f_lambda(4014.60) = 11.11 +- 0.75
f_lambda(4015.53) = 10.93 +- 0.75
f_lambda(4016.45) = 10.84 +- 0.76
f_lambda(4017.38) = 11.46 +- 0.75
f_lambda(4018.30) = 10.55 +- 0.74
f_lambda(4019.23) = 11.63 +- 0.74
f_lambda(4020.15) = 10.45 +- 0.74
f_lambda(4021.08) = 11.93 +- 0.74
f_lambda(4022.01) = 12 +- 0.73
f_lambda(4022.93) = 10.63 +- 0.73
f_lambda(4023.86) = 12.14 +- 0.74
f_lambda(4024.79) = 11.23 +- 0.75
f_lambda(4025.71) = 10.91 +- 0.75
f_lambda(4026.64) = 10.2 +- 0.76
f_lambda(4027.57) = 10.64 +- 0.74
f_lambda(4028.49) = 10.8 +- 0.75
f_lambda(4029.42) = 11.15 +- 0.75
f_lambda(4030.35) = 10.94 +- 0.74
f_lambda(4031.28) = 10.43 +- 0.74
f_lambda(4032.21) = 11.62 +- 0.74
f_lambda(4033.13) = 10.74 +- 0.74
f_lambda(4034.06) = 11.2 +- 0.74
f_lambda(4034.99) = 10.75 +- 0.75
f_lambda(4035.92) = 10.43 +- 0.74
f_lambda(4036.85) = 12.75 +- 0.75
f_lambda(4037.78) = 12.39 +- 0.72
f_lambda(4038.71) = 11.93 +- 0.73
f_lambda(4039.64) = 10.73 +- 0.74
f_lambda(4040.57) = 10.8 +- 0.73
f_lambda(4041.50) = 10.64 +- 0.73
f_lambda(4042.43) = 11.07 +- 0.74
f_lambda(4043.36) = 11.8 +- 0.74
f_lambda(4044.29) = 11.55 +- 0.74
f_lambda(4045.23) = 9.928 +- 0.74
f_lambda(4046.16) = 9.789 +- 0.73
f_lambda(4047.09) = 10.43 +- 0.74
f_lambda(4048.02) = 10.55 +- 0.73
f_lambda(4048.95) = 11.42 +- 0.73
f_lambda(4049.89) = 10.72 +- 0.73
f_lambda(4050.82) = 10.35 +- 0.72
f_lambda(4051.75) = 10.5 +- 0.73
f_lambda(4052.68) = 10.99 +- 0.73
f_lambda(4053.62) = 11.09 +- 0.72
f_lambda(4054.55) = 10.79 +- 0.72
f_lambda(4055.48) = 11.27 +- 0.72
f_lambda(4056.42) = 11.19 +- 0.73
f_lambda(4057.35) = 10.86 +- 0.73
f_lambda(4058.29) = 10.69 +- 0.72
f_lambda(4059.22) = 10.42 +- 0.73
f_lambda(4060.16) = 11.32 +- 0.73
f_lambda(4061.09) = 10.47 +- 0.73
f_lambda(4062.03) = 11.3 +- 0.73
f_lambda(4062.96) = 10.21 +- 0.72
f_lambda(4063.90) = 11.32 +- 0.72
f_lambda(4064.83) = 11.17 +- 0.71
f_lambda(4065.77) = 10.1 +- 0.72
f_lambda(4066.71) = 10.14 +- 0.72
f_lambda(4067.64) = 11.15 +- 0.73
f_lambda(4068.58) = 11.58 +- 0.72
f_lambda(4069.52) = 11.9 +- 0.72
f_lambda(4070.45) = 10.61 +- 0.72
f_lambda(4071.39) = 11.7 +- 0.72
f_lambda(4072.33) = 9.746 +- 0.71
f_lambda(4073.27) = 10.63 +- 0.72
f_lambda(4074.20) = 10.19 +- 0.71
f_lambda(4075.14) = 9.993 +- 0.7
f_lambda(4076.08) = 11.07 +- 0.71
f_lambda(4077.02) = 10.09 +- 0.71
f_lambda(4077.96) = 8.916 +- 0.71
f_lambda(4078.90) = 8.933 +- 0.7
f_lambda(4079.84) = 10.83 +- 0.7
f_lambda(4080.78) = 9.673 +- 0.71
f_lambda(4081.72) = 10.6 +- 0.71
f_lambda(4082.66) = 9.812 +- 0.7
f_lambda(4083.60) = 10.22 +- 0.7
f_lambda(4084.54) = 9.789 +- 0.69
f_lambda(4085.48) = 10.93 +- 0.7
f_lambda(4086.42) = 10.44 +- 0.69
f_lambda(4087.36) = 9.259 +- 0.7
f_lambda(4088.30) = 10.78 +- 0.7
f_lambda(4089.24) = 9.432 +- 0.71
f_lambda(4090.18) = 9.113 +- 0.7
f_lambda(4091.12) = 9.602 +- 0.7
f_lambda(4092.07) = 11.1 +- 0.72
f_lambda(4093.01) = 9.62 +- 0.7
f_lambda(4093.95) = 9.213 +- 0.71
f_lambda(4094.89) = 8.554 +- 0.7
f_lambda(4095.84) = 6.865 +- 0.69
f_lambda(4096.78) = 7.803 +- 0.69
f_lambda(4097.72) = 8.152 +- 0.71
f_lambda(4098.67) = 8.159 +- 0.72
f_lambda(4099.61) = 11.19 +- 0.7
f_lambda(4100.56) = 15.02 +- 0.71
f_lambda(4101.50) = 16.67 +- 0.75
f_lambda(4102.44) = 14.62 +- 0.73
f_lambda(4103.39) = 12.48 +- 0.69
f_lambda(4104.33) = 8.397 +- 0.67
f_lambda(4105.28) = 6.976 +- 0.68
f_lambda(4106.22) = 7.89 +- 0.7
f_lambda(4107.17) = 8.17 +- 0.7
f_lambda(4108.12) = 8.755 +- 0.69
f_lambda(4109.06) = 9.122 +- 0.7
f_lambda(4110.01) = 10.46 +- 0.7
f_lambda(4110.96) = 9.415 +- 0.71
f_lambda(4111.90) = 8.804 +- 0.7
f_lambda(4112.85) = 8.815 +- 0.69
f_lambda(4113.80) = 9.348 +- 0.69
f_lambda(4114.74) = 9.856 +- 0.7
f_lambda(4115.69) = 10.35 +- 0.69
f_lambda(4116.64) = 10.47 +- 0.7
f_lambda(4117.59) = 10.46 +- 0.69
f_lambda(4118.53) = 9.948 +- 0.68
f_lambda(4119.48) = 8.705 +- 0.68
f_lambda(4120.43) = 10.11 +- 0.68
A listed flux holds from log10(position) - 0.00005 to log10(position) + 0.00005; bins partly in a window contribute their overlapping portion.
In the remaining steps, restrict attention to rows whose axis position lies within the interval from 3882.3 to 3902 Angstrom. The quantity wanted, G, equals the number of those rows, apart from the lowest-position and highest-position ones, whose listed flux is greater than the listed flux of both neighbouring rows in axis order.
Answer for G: 5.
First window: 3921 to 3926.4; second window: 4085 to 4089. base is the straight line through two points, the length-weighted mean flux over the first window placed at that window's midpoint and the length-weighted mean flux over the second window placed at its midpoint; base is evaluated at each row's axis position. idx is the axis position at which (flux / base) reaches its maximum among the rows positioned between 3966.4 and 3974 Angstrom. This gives 3969.56 Angstrom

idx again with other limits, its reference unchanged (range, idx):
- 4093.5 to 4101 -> 4100.56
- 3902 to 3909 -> 3907.89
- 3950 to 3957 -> 3955.88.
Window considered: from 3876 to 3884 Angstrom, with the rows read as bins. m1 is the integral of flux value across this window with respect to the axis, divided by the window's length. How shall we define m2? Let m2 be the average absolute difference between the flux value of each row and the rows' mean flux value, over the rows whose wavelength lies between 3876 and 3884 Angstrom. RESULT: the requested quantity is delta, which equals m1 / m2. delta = 18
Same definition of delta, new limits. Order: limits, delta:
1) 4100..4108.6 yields 3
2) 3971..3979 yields 8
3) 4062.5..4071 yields 19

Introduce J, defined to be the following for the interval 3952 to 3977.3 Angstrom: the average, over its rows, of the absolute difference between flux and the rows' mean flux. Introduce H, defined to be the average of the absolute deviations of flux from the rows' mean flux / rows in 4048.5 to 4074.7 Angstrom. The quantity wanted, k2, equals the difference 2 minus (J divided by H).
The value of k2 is -1.0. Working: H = 0.5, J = 1.37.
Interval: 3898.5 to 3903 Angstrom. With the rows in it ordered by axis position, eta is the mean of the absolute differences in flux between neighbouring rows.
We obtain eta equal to 0.57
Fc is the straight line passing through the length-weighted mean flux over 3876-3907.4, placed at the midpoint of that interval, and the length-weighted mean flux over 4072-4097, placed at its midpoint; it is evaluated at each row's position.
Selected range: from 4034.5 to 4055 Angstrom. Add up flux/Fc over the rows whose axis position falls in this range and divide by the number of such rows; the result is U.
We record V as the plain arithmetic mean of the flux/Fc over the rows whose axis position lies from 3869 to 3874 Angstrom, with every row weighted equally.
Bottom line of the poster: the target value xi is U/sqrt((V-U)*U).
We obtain 4.3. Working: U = 1.13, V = 1.19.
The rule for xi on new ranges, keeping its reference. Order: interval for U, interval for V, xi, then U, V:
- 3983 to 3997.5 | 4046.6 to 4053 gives 7.7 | 1.08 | 1.10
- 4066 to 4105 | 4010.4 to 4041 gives 3.5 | 1.06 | 1.15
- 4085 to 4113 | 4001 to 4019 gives 3.1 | 1.01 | 1.11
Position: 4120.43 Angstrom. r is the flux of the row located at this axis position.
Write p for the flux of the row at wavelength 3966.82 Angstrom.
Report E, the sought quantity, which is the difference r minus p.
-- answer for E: 4.2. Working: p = 5.876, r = 10.11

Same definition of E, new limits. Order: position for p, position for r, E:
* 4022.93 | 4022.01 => 1.4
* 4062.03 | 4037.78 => 1.1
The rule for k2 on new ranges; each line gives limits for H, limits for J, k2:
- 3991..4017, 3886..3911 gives -1.3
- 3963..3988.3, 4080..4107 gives 0.7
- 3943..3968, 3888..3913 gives 0.6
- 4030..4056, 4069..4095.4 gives 0.7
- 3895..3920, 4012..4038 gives 1.4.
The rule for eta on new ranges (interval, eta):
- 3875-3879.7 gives 0.58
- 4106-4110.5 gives 0.64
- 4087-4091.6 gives 0.92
